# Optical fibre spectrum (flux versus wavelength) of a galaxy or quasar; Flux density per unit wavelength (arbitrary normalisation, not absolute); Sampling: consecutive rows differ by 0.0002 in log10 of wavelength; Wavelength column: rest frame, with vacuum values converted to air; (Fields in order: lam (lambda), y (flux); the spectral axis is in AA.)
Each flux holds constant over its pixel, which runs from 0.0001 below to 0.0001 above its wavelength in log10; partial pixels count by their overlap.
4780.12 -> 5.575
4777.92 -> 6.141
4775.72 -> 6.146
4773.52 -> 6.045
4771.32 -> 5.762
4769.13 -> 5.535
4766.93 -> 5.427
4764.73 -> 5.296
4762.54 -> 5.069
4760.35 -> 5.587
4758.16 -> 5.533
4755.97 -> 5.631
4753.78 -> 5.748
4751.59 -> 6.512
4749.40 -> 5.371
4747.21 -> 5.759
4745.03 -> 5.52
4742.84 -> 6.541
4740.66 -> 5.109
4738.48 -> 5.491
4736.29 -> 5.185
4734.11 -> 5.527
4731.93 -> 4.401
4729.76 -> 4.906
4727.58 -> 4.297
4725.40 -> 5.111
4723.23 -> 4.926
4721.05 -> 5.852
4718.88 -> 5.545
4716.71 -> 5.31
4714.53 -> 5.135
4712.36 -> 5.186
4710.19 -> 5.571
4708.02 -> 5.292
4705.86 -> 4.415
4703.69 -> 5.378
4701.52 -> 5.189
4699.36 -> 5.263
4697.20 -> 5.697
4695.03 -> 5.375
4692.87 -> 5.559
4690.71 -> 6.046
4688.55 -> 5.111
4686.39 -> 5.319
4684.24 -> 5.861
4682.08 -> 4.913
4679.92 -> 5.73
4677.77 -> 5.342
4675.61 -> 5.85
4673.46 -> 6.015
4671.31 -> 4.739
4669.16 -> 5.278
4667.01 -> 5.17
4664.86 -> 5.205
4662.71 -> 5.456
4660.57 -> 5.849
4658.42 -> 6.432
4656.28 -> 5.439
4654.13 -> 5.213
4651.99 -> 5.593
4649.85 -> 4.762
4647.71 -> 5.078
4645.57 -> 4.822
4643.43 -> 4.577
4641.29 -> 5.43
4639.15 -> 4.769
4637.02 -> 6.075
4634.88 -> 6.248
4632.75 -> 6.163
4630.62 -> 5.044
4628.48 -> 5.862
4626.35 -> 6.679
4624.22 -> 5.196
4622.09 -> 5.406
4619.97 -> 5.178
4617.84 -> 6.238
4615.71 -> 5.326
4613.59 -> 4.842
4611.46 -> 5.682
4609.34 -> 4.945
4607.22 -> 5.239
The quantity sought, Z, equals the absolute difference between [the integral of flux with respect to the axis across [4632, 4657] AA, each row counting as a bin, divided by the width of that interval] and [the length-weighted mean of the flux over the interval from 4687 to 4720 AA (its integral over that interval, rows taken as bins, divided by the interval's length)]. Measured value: 0.00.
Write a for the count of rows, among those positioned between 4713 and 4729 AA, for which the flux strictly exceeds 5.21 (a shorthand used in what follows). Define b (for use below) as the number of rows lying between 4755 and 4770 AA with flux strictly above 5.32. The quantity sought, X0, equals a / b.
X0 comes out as 0.6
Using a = 3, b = 5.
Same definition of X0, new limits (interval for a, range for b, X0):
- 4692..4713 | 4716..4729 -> 3.5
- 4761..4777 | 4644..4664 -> 1.2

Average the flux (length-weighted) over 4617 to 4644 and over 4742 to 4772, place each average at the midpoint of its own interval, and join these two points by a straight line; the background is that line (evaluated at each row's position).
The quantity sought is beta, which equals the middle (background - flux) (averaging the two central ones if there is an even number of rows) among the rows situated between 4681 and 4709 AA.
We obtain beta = 0.32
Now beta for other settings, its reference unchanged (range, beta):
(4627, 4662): 0.19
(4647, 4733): 0.34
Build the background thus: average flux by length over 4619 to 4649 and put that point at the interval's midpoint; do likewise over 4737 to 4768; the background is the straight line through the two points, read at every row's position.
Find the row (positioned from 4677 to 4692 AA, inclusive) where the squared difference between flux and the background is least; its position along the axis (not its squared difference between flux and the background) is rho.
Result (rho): 4677.77 AA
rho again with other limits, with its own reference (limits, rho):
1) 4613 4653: 4641.29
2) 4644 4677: 4662.71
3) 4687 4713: 4710.19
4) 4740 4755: 4745.03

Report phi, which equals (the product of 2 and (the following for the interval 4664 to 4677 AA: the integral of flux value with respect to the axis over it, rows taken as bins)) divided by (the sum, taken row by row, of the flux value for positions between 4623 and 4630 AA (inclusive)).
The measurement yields 7.9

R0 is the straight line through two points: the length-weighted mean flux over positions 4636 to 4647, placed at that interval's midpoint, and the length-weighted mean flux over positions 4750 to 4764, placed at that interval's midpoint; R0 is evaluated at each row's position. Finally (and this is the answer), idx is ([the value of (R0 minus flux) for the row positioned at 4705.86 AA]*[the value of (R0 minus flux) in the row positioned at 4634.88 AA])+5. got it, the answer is 3.8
